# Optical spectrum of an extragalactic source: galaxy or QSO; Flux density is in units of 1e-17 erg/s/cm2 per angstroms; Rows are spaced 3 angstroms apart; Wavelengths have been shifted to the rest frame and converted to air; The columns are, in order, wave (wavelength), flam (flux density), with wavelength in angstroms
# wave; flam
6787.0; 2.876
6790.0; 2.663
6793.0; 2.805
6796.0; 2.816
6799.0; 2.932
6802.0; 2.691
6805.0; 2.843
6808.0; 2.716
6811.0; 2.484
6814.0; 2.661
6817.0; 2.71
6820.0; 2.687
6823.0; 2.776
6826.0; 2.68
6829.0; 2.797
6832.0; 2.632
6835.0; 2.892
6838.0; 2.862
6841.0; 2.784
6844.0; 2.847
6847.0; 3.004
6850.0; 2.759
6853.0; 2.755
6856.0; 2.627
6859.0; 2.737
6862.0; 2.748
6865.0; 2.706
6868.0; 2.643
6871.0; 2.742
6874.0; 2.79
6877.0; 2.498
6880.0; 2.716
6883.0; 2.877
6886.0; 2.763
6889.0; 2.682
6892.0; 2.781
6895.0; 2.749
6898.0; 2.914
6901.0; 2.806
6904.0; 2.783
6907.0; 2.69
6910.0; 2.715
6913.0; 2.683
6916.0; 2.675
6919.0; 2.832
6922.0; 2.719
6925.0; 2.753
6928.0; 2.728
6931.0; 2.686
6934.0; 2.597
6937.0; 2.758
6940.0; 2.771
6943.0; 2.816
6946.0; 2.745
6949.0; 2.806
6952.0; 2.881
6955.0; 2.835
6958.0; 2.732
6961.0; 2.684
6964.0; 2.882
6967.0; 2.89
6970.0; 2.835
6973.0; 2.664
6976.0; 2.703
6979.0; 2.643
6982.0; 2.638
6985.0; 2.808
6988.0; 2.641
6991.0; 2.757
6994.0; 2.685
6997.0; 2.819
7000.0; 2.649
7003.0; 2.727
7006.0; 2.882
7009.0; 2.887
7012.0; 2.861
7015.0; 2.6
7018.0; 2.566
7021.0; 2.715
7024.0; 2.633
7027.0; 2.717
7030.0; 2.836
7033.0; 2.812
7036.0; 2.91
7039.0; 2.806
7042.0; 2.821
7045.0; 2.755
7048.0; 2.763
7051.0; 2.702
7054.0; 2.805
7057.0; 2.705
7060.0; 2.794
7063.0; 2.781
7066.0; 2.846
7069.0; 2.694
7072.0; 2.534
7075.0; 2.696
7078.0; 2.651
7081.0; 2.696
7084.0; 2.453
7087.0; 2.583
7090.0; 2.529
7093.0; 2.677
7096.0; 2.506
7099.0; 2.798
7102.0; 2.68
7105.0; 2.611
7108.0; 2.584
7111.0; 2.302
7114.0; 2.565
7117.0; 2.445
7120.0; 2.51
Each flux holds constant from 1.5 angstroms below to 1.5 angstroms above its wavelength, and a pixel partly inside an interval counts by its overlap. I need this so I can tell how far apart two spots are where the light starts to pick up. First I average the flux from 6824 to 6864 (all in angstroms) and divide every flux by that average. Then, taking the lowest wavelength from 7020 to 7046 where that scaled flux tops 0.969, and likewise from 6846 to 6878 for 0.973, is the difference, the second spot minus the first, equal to -174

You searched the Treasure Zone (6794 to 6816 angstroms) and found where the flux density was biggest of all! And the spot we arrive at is 6799.0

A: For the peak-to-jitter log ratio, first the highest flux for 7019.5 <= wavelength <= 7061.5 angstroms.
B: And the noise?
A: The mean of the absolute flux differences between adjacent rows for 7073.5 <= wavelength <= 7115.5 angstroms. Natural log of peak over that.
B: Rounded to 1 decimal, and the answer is 3.0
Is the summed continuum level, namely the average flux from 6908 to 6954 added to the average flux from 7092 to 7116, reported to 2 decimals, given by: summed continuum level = 5.33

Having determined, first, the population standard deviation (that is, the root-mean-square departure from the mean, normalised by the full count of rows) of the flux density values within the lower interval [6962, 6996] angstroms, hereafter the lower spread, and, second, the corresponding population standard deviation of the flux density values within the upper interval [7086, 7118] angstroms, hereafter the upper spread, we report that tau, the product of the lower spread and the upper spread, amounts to 0.012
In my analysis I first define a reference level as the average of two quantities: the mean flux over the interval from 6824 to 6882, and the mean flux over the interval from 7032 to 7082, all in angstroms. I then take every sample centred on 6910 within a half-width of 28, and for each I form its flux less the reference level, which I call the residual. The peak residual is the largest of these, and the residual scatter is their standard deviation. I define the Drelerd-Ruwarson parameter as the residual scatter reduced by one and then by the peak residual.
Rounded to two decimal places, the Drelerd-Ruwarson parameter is -1.09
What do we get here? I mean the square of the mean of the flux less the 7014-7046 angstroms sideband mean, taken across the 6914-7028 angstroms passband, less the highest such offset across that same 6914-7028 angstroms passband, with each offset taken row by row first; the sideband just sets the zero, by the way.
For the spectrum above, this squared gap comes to 0.022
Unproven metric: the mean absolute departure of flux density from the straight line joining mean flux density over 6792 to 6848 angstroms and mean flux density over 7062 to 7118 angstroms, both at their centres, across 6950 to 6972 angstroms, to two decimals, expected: 0.13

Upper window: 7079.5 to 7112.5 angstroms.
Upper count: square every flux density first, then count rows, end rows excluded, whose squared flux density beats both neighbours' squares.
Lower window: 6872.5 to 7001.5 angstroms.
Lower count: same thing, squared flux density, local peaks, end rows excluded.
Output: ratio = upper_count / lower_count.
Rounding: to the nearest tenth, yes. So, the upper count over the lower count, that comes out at 0.2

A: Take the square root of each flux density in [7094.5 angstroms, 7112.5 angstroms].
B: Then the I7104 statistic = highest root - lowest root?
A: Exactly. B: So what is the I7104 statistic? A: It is 0.155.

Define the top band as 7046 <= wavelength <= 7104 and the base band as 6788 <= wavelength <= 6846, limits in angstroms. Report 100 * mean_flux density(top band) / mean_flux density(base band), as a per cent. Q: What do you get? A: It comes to 97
